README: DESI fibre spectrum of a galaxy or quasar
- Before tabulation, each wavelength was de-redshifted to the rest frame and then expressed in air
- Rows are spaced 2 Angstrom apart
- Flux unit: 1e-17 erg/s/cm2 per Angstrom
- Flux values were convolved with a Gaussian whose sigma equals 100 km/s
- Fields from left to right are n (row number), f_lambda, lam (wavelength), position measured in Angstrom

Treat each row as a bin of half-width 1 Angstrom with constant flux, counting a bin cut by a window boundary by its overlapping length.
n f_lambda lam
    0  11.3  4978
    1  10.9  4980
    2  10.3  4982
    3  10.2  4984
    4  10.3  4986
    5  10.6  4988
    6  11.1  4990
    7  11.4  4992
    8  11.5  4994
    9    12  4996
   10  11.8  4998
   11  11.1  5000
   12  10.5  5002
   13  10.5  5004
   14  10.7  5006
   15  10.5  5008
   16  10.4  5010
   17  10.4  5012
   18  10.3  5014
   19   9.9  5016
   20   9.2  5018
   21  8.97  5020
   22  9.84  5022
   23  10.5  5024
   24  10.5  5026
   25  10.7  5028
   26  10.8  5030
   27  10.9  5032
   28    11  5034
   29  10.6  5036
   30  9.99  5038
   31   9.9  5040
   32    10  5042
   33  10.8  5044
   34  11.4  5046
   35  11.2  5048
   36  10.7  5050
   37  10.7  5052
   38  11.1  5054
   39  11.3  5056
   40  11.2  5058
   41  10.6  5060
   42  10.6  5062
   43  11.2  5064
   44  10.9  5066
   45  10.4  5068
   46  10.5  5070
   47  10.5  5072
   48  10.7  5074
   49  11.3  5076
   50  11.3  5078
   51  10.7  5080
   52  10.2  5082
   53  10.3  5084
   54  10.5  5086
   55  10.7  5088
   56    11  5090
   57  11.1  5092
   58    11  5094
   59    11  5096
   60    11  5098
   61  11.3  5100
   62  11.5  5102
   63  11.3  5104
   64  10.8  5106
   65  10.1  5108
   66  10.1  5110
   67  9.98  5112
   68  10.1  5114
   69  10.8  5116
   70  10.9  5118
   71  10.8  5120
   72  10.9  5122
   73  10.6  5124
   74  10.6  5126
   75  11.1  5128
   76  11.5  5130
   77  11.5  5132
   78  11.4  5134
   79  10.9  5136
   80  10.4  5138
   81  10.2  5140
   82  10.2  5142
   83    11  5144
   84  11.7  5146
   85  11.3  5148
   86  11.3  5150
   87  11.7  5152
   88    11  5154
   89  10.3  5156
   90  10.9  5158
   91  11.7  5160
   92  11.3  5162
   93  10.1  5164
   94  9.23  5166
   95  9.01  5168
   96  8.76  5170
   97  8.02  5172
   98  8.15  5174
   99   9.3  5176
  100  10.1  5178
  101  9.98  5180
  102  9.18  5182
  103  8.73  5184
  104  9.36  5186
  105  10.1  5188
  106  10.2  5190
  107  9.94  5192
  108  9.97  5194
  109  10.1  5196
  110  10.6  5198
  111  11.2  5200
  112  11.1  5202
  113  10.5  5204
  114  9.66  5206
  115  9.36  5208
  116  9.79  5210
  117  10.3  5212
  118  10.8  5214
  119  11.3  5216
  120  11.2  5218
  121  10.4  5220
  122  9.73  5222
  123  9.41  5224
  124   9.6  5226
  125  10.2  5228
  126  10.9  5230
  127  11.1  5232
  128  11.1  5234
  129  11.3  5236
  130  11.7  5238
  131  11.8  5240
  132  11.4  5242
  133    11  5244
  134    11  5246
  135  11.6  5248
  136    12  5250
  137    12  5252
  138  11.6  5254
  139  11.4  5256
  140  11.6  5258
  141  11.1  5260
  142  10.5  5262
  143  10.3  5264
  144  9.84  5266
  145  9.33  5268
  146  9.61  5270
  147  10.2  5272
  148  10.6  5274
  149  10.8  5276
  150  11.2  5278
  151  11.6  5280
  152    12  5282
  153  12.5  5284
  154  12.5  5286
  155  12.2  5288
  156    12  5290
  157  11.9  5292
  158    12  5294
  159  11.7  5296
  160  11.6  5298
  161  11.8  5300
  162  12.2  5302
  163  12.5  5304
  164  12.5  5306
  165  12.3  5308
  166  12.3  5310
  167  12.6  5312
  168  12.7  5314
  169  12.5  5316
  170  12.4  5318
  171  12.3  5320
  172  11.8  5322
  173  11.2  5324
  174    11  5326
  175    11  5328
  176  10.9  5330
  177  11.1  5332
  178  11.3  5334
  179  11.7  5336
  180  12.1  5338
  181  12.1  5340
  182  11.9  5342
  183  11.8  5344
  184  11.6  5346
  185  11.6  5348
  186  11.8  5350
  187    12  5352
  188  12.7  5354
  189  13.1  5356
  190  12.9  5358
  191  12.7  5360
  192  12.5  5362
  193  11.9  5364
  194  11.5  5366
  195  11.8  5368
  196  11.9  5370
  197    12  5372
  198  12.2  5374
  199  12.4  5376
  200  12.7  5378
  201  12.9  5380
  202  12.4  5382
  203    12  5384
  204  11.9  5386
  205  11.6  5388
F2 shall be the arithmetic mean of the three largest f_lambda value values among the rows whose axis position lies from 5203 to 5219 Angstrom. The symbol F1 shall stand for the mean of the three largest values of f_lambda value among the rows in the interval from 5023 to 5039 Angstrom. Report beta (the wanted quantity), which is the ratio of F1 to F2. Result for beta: 0.98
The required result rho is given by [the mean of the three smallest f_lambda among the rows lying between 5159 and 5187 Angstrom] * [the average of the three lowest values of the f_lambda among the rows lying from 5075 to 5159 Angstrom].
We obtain 83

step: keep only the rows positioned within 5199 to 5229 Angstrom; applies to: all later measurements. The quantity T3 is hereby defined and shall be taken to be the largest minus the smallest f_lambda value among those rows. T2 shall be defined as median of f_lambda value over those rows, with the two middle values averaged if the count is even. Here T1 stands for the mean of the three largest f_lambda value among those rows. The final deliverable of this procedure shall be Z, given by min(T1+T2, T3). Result 1.94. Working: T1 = 11.2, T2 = 10.3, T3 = 1.94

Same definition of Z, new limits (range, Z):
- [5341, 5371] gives 1.60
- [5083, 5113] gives 1.52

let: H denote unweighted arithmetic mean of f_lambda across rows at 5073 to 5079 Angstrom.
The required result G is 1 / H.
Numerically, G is 0.090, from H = 11.1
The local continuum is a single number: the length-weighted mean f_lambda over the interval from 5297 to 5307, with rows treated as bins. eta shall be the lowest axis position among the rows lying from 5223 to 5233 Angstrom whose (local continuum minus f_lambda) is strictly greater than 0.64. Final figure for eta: 5224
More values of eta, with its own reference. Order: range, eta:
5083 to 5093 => 5084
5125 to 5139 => 5126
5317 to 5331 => 5324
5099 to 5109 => 5100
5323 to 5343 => 5324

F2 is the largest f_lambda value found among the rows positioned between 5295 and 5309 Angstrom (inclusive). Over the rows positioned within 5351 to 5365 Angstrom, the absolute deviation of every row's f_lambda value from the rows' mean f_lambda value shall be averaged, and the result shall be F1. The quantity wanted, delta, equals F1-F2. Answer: -12.1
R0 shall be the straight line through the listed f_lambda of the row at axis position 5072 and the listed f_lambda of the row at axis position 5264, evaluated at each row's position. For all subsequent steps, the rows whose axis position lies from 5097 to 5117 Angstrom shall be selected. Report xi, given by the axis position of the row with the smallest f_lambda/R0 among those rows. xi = 5112 Angstrom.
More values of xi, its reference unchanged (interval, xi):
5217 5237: 5224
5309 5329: 5326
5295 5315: 5298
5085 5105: 5086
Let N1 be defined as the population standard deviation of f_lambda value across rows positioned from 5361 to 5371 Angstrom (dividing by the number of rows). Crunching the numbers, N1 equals 0.32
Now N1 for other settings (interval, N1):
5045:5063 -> 0.30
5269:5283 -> 0.76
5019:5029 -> 0.64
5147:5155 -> 0.25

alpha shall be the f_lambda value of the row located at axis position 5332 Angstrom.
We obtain 11.1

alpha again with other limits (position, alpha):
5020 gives 8.97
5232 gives 11.1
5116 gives 10.8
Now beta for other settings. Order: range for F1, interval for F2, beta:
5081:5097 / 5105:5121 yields 1.02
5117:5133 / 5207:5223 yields 1.02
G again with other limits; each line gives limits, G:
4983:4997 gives 0.091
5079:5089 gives 0.095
